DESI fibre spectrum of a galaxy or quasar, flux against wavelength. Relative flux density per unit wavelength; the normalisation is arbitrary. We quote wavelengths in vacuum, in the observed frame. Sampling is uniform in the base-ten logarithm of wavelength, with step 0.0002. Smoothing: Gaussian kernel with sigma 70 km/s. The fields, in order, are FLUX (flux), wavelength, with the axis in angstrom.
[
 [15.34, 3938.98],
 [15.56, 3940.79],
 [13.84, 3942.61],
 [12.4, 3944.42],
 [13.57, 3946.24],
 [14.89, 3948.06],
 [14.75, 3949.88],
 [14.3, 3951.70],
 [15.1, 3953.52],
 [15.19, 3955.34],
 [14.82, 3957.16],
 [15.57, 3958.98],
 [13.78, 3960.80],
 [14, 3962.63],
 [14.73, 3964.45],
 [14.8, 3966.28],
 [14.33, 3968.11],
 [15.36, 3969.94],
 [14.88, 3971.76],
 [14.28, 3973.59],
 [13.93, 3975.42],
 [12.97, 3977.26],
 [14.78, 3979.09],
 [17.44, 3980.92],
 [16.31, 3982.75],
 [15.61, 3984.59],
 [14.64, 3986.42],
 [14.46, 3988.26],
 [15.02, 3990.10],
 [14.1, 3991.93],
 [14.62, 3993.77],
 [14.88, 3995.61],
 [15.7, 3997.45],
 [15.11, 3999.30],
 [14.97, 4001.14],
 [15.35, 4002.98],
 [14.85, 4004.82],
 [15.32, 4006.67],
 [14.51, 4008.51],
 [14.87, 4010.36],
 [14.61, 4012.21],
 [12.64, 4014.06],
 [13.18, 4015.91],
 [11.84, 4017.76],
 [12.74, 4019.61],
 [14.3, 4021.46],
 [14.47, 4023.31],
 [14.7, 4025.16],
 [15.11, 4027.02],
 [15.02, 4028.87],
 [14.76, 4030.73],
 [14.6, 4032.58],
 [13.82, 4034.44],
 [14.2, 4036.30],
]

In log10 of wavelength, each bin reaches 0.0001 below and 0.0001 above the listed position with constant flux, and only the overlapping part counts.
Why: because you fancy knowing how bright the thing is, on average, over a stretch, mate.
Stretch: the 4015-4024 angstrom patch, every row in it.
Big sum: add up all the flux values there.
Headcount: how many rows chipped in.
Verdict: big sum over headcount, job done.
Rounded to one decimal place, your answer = 13.3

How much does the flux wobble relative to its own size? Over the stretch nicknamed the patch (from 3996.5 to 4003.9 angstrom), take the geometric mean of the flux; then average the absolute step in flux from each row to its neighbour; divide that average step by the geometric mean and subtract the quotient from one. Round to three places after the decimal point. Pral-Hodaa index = 0.976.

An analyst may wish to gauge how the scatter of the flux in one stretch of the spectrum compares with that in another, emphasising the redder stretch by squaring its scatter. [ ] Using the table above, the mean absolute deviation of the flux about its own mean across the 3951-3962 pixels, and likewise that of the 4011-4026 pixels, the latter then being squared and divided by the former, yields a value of 2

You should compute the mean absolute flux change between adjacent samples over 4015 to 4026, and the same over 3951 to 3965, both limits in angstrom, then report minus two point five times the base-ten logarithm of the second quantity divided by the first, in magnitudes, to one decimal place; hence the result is 0.2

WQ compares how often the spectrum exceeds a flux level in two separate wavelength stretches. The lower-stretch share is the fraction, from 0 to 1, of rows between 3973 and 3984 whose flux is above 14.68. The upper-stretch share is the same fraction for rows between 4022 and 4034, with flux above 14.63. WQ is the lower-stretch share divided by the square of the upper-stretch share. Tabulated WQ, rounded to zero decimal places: 1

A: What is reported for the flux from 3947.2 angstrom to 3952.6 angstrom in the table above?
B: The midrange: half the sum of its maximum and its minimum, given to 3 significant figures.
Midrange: 14.6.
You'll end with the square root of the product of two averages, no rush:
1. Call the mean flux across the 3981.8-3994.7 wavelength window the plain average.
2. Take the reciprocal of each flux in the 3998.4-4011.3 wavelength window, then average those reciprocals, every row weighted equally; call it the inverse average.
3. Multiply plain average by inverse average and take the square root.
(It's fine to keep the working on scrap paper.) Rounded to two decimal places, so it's 1.00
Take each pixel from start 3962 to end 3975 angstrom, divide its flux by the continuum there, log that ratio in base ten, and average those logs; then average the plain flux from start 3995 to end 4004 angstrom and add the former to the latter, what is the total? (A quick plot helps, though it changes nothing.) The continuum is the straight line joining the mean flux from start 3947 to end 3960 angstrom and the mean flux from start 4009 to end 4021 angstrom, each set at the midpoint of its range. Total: 15.2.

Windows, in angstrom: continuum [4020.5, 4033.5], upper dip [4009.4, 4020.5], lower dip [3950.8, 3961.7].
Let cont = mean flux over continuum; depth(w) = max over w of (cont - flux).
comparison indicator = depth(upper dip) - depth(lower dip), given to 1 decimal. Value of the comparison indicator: 1.9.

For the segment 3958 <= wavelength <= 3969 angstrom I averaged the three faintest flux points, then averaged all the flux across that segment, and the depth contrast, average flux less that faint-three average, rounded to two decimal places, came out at 0.50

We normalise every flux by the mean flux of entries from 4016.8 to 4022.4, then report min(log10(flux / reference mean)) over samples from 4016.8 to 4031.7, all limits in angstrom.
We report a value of -0.04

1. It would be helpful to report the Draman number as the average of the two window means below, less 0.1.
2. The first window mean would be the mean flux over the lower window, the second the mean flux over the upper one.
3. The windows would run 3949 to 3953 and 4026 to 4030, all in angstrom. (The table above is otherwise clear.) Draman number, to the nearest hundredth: 14.70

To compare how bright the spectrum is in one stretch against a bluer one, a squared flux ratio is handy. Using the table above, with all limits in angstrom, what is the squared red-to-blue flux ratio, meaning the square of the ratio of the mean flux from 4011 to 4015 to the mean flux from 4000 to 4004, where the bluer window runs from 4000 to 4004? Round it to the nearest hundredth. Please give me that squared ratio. 0.81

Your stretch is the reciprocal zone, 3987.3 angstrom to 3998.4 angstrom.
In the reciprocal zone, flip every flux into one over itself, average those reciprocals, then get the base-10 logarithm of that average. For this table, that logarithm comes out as -1.17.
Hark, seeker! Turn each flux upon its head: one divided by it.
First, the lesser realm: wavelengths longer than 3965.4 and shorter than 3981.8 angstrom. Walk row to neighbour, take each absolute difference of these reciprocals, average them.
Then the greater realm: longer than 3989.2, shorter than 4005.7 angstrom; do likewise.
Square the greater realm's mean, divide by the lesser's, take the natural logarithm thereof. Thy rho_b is -6.8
